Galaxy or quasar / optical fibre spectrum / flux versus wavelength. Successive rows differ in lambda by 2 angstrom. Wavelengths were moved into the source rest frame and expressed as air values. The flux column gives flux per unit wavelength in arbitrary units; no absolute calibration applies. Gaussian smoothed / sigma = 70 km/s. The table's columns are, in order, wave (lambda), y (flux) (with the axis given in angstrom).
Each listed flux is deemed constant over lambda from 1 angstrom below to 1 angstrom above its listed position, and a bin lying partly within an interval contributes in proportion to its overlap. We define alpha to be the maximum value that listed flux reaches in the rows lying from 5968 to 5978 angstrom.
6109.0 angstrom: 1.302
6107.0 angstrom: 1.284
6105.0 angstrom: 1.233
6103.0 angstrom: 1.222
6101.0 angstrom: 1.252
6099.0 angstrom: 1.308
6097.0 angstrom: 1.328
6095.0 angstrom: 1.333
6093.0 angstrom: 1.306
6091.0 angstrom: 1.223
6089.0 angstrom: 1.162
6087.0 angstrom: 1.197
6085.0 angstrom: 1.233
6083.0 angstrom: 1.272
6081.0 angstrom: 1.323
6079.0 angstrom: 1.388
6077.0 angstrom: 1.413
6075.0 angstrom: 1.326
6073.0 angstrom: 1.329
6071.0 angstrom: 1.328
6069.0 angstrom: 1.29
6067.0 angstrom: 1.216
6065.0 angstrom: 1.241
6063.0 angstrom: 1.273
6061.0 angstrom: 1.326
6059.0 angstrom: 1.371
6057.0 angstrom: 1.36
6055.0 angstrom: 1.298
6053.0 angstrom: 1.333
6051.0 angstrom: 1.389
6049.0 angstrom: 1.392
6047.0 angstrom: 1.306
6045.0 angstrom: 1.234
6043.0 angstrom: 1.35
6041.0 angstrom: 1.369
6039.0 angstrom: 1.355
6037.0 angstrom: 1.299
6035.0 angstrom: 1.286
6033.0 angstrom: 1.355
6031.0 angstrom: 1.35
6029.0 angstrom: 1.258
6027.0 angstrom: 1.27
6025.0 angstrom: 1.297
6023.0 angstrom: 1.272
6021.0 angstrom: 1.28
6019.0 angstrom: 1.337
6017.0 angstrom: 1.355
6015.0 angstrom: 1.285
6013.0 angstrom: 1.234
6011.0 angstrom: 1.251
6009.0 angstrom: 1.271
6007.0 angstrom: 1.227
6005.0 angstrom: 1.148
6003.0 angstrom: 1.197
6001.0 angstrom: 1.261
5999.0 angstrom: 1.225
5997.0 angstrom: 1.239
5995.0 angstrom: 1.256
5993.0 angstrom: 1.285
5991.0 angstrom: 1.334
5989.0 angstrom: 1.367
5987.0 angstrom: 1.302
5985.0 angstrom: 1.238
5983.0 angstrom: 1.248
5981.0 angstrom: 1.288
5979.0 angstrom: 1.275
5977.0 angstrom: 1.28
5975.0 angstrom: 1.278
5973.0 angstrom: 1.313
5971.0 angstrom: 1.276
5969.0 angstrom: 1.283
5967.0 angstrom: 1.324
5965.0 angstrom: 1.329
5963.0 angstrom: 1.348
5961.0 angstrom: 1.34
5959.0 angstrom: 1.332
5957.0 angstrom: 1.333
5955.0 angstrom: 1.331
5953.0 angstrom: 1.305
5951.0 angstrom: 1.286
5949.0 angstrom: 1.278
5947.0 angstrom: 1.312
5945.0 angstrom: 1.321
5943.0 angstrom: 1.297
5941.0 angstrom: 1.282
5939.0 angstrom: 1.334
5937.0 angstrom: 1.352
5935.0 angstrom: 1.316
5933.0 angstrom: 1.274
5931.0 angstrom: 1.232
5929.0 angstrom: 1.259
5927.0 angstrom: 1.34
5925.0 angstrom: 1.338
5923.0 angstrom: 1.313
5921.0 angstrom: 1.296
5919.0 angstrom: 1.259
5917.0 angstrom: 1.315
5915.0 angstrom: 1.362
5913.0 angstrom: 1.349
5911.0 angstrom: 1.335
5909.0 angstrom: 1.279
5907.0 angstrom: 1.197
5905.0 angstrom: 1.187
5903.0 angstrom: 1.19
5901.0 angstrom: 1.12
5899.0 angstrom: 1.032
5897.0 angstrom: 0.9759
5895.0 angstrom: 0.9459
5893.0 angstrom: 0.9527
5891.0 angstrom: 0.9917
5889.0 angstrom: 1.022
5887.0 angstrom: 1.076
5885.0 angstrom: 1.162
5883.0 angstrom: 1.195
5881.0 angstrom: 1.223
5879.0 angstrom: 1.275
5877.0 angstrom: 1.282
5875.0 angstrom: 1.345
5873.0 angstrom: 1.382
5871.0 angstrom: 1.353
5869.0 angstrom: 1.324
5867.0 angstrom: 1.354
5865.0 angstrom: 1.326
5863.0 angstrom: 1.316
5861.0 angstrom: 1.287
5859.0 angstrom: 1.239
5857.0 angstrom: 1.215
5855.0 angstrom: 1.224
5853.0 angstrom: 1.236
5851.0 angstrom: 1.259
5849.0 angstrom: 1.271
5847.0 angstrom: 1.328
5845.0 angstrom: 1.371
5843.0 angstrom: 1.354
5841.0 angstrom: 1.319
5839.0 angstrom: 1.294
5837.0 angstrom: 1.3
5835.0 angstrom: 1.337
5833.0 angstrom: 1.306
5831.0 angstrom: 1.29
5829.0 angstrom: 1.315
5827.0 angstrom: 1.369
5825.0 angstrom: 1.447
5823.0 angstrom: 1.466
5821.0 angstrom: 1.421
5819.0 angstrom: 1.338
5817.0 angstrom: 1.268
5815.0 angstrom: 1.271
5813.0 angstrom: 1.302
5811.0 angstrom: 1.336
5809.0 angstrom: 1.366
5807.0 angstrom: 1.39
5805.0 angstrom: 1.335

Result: 1.313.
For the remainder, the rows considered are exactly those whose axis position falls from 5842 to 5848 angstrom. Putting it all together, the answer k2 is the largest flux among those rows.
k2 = 1.371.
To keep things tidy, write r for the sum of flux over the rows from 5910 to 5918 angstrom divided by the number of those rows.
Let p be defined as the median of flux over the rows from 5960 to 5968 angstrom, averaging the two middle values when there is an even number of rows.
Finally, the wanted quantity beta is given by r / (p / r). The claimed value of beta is 1.35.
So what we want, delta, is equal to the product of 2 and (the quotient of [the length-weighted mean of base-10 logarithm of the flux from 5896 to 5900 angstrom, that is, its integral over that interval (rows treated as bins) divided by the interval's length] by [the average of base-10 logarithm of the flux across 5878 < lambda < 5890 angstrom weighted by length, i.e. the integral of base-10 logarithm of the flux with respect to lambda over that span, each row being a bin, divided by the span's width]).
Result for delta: 0.0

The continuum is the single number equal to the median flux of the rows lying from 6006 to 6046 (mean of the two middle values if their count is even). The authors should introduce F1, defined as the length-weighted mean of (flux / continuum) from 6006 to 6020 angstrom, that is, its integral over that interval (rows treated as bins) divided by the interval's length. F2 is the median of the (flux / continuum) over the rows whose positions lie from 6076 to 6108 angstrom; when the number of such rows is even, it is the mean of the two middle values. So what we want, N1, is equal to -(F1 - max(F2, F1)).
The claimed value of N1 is 0.00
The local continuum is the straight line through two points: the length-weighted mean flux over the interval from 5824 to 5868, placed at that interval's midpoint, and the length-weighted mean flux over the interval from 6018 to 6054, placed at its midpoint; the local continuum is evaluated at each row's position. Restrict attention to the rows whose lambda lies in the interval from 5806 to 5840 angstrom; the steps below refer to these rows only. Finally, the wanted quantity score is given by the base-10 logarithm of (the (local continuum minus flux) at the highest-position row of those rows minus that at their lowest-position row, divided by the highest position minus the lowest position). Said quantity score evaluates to -2.5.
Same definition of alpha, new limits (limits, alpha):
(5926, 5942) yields 1.352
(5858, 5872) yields 1.354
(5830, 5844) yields 1.354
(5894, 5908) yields 1.197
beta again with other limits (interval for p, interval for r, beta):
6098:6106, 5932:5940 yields 1.40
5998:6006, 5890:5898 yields 0.77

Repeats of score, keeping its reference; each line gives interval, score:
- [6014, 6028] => -2.9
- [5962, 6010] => -2.8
